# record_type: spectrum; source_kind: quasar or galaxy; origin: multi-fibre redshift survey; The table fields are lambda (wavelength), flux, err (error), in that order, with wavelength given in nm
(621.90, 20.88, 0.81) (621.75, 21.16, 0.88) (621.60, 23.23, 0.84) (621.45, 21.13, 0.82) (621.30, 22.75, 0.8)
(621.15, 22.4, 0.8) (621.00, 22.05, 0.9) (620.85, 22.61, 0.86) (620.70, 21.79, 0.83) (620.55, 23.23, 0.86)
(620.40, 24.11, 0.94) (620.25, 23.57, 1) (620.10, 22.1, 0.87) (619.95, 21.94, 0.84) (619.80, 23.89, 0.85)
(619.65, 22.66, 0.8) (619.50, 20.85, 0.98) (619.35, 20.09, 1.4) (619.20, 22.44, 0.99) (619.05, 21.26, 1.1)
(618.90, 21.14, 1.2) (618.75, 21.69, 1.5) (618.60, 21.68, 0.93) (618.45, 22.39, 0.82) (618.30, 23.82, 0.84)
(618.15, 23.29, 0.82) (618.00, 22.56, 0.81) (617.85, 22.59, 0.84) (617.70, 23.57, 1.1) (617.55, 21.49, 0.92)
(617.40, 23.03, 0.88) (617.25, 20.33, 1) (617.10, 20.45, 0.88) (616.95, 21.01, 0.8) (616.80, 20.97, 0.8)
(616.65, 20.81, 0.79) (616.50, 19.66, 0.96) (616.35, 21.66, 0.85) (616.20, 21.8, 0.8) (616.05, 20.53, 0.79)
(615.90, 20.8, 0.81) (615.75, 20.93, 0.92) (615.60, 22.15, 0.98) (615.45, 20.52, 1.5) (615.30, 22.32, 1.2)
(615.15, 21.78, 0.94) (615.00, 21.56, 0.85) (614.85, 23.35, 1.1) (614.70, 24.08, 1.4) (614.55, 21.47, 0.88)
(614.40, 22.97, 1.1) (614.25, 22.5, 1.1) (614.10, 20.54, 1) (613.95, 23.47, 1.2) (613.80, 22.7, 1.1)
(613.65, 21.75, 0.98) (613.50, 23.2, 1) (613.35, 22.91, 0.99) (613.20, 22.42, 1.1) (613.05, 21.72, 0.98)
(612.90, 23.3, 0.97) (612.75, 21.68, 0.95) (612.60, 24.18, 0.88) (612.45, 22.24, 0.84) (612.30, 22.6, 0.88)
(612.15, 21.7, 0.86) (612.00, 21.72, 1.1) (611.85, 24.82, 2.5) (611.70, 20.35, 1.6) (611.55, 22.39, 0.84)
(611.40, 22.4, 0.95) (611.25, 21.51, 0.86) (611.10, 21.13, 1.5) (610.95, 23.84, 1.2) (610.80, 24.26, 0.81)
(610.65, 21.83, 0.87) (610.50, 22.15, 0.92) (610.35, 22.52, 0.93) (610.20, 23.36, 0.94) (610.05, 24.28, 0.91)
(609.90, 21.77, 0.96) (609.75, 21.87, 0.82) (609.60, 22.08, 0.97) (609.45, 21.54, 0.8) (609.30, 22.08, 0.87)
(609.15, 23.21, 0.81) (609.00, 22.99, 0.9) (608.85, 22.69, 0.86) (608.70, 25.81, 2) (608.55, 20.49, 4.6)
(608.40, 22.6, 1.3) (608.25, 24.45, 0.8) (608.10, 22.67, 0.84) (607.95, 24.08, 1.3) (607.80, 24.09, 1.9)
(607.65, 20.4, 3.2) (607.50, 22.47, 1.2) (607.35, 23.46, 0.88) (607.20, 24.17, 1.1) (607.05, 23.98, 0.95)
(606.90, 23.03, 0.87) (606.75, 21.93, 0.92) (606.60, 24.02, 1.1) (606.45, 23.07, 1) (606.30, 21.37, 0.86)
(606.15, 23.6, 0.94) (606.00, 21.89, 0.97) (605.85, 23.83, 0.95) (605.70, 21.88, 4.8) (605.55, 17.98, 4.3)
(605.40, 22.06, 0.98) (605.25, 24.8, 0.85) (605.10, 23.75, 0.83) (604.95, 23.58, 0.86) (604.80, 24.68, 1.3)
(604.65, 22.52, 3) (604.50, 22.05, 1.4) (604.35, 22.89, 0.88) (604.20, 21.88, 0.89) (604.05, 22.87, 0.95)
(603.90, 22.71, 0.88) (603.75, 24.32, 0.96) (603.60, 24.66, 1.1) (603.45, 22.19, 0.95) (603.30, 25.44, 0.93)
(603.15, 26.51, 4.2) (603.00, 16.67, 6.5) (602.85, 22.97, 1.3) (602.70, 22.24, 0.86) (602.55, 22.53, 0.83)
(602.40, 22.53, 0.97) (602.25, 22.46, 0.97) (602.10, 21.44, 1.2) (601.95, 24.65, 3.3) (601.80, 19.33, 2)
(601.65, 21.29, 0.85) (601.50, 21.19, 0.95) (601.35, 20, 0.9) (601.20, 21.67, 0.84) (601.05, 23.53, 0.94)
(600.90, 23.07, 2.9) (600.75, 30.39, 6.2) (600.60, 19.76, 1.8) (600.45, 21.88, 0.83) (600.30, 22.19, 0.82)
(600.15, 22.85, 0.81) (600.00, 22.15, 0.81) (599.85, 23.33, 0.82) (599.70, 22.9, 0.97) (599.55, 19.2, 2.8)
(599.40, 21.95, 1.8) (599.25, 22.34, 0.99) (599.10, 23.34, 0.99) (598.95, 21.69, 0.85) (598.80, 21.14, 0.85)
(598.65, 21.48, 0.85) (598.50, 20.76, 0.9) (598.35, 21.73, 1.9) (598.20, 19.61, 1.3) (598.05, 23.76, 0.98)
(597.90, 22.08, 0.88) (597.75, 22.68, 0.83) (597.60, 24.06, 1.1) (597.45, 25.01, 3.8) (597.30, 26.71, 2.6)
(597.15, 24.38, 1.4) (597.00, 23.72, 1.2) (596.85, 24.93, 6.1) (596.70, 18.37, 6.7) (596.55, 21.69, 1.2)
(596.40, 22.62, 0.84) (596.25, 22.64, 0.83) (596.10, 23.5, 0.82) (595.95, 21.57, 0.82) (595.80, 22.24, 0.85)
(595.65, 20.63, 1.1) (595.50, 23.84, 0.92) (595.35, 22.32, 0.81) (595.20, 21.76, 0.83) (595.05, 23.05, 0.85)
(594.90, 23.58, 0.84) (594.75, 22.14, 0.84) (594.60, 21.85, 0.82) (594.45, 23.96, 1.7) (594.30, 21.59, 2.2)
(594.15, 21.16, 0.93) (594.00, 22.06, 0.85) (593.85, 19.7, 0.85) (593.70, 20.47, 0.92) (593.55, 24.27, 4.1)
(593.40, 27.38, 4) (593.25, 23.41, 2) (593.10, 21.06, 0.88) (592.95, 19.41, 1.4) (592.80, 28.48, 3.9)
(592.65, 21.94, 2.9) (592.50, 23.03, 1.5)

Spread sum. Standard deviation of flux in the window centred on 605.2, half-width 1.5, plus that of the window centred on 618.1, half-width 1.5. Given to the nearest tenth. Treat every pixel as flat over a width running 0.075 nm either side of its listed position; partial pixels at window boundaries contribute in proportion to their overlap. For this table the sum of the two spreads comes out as 2.6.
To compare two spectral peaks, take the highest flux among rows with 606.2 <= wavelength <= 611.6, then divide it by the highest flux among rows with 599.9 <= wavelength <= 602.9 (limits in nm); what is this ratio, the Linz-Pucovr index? 0.85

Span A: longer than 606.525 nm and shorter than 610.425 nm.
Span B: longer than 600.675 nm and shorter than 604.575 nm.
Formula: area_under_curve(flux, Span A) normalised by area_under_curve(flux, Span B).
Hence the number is 1.01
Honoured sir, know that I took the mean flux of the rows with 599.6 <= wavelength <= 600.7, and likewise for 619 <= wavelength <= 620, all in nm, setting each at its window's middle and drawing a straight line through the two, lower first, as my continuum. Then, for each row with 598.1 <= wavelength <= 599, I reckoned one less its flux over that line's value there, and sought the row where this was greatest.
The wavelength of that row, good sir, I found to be 598.20 nm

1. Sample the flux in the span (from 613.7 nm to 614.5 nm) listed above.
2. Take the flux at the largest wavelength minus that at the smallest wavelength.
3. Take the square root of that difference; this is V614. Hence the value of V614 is 0.5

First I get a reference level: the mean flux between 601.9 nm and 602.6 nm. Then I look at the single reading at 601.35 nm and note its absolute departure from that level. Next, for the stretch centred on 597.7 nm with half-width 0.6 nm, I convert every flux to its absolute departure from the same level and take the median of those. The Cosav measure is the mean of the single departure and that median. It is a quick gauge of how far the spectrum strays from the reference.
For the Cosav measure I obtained 2.1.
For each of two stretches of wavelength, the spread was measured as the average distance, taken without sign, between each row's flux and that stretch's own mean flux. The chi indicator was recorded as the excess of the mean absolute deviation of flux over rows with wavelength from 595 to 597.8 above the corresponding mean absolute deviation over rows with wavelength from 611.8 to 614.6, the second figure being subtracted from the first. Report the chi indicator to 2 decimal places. 0.56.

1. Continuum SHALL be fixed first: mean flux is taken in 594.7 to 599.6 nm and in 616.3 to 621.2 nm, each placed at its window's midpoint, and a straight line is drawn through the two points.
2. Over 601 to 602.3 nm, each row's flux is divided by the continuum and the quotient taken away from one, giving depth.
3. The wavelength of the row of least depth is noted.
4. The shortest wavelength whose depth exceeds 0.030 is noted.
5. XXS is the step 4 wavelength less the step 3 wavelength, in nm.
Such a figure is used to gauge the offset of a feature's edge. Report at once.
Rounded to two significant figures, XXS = -0.75 nm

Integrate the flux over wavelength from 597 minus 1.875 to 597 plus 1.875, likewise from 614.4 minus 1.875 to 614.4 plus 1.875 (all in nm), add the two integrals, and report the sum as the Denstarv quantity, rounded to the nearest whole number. 168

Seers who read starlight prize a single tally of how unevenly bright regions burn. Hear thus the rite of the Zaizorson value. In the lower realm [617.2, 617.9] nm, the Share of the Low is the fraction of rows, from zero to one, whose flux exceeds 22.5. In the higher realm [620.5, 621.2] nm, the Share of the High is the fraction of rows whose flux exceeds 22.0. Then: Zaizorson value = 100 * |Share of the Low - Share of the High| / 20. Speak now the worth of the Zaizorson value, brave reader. 1.0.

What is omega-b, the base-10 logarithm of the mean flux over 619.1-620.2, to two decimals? 1.34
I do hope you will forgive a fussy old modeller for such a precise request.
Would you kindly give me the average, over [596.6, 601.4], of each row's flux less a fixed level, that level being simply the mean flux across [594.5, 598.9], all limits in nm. 0.04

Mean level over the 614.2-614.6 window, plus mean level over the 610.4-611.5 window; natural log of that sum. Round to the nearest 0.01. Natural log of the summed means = 3.80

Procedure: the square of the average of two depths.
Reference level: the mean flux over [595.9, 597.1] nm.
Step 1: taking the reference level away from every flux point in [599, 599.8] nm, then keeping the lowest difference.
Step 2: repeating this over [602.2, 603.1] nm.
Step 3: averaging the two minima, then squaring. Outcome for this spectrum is 20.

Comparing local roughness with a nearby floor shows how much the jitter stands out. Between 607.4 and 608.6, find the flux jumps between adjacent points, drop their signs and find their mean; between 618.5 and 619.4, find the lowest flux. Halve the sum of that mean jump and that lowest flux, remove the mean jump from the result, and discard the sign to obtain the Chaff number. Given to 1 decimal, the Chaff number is 9.1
